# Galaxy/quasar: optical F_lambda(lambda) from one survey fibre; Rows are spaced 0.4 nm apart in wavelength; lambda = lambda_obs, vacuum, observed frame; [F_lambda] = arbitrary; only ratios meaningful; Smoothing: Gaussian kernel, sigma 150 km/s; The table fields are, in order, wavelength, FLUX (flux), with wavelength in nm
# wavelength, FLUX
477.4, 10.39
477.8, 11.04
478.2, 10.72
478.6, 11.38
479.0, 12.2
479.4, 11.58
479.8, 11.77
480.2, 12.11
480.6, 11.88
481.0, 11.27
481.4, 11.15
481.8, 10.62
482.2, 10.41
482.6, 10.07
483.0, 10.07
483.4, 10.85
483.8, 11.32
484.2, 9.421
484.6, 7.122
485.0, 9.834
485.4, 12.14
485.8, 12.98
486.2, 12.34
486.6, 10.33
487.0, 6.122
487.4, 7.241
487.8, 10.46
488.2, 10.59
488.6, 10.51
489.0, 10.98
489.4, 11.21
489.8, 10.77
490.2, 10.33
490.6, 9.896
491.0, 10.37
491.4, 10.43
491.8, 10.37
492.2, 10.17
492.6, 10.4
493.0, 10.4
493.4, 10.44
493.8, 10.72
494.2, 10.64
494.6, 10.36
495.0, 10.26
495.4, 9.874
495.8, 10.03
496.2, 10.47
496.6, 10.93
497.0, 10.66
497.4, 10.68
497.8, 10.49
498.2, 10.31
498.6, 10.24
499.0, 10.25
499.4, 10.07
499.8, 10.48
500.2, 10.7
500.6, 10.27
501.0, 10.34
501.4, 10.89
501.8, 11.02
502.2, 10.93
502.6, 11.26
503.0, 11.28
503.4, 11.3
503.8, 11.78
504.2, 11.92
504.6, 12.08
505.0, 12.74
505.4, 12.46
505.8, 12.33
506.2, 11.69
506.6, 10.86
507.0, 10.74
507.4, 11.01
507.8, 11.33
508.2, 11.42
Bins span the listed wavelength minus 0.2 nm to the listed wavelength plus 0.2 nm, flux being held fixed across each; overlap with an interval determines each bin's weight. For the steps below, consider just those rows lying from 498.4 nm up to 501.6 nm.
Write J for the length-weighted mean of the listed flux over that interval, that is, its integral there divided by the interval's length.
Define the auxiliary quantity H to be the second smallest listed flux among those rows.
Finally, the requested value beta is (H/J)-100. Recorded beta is -99.0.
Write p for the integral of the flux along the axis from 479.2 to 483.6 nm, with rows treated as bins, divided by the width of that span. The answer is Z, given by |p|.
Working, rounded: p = 11.1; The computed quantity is 11.1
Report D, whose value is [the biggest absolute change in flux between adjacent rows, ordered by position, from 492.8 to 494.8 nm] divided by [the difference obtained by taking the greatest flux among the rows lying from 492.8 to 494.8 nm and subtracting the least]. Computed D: 0.78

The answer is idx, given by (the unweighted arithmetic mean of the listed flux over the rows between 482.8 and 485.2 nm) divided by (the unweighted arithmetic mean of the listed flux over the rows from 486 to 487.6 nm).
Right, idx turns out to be 1.08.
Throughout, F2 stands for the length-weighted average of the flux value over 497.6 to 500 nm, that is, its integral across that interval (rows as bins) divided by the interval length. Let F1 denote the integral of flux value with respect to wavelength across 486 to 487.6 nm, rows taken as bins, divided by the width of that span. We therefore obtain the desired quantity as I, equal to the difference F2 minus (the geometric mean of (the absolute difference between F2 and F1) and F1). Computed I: 6.9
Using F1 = 9.0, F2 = 10.3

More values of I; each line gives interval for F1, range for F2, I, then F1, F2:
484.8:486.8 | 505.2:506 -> 9.2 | 11.5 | 12.4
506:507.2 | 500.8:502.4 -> 9.0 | 11.1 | 10.8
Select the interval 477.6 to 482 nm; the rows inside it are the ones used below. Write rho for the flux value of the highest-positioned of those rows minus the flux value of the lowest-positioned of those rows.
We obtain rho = -0.4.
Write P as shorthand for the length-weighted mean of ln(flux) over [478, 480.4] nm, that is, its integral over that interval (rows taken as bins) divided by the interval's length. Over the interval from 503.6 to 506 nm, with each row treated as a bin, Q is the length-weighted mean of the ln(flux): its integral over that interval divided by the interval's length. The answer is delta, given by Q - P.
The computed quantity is 0.050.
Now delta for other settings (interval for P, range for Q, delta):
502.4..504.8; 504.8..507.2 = 0.015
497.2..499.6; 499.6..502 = 0.026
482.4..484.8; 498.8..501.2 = 0.064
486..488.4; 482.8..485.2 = 0.044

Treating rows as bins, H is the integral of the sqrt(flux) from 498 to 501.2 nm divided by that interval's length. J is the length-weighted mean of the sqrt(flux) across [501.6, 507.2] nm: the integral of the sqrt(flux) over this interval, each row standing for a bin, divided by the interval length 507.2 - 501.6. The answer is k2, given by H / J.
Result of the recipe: 0.94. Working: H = 3.21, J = 3.40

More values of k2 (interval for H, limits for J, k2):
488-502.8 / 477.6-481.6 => 0.96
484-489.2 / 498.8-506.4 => 0.94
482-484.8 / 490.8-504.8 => 0.96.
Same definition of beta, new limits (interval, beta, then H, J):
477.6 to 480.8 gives -99.0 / 11.04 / 11.6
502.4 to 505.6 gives -99.0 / 11.28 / 11.9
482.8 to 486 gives -99.1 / 9.421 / 10.5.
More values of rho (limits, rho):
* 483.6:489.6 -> -0.1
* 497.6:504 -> 1.3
